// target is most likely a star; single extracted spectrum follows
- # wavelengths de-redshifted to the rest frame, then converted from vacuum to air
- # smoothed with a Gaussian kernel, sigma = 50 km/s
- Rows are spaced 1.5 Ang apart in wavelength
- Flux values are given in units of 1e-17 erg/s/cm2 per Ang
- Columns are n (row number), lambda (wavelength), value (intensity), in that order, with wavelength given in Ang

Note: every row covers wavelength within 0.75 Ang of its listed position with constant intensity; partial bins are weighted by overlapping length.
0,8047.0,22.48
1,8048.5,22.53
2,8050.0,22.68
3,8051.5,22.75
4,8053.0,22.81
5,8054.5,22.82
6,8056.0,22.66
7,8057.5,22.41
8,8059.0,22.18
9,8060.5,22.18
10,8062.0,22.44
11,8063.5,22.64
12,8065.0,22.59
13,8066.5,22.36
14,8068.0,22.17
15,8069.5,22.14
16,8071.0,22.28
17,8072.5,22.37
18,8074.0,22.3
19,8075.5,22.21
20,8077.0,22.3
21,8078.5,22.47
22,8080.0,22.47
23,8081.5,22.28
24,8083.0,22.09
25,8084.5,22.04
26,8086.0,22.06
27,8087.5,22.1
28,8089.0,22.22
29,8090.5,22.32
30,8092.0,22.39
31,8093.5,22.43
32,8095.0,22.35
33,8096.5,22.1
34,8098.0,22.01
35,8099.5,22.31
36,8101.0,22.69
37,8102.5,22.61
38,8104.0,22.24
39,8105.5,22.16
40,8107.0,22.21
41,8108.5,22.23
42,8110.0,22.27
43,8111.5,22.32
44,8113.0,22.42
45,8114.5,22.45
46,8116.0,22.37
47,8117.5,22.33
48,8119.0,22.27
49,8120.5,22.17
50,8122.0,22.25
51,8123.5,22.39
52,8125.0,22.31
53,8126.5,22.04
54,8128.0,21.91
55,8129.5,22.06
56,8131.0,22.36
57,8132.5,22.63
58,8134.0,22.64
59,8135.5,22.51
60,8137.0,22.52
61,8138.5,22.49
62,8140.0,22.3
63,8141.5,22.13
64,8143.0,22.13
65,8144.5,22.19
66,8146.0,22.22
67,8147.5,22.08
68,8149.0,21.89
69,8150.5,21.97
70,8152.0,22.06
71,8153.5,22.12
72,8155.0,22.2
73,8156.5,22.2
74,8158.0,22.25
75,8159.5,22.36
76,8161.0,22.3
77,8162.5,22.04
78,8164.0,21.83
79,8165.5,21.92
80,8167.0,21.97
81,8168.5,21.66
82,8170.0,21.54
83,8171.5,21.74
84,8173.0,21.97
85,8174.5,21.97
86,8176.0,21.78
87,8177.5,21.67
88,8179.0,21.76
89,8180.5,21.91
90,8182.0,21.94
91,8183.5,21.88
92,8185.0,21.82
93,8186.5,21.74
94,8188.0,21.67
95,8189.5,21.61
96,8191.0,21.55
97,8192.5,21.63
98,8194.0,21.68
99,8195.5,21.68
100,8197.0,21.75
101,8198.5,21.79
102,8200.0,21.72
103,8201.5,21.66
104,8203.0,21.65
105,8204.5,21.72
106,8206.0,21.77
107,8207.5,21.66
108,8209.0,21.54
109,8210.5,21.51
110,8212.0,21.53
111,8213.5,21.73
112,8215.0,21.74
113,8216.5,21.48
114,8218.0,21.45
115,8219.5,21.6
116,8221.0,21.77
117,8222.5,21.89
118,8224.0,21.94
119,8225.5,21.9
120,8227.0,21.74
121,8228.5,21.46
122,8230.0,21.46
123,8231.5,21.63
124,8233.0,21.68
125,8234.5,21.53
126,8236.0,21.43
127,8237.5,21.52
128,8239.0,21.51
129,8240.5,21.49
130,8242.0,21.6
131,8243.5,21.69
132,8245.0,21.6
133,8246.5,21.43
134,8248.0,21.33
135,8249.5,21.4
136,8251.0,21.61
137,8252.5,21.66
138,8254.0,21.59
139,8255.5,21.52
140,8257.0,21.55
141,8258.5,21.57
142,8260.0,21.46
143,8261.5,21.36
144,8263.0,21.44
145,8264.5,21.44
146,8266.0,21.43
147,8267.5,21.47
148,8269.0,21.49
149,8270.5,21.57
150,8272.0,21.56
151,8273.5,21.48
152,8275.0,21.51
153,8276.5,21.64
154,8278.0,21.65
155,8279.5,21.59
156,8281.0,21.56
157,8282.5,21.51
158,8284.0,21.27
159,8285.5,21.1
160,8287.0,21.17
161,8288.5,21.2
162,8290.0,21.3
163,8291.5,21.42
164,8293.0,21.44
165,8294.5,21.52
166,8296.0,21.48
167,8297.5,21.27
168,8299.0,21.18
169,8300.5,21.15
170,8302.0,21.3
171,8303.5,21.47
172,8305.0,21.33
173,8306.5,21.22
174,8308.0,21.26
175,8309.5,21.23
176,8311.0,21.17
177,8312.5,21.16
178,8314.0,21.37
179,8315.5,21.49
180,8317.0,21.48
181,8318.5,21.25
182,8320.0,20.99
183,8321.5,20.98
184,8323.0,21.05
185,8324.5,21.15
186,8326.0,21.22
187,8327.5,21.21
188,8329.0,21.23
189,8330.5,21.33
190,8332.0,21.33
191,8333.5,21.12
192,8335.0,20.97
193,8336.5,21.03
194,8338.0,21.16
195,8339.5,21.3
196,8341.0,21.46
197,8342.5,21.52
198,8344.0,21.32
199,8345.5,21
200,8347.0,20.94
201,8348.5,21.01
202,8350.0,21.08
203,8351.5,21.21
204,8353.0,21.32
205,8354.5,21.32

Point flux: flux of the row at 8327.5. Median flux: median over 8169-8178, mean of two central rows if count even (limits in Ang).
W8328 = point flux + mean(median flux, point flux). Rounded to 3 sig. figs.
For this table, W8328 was 42.7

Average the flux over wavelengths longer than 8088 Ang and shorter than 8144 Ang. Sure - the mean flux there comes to 22.3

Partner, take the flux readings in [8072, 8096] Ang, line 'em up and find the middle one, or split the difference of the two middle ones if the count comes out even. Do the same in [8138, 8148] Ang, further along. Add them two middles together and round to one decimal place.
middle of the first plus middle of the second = 44.5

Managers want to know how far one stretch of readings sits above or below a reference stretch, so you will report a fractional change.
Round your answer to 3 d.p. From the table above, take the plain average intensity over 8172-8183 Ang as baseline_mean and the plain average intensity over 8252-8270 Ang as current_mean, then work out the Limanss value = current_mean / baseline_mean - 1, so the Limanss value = -0.016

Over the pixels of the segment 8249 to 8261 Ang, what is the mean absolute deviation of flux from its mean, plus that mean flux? 21.61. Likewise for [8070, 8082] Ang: 22.41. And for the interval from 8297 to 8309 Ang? 21.34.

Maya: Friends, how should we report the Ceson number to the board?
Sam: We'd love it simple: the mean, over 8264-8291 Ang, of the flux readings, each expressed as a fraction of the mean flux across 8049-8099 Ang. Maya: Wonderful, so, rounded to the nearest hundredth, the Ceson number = 0.96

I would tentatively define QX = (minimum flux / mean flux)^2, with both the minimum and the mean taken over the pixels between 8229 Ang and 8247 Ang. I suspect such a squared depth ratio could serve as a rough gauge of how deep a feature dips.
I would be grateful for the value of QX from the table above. 0.989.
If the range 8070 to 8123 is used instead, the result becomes 0.975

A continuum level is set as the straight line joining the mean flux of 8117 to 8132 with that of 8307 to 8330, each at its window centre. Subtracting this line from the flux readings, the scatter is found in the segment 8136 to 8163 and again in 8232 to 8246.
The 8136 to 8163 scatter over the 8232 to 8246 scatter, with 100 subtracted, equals -98.3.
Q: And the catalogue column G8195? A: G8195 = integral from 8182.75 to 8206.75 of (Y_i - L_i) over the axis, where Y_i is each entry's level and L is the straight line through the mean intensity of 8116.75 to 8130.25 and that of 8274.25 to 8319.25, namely -3.4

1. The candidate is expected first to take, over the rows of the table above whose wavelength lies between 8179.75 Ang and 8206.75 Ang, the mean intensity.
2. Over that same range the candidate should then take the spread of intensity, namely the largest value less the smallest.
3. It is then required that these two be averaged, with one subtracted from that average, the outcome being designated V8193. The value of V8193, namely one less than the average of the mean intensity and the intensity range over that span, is 10.1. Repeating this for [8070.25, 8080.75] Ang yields 10.3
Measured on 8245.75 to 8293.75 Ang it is 10.0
